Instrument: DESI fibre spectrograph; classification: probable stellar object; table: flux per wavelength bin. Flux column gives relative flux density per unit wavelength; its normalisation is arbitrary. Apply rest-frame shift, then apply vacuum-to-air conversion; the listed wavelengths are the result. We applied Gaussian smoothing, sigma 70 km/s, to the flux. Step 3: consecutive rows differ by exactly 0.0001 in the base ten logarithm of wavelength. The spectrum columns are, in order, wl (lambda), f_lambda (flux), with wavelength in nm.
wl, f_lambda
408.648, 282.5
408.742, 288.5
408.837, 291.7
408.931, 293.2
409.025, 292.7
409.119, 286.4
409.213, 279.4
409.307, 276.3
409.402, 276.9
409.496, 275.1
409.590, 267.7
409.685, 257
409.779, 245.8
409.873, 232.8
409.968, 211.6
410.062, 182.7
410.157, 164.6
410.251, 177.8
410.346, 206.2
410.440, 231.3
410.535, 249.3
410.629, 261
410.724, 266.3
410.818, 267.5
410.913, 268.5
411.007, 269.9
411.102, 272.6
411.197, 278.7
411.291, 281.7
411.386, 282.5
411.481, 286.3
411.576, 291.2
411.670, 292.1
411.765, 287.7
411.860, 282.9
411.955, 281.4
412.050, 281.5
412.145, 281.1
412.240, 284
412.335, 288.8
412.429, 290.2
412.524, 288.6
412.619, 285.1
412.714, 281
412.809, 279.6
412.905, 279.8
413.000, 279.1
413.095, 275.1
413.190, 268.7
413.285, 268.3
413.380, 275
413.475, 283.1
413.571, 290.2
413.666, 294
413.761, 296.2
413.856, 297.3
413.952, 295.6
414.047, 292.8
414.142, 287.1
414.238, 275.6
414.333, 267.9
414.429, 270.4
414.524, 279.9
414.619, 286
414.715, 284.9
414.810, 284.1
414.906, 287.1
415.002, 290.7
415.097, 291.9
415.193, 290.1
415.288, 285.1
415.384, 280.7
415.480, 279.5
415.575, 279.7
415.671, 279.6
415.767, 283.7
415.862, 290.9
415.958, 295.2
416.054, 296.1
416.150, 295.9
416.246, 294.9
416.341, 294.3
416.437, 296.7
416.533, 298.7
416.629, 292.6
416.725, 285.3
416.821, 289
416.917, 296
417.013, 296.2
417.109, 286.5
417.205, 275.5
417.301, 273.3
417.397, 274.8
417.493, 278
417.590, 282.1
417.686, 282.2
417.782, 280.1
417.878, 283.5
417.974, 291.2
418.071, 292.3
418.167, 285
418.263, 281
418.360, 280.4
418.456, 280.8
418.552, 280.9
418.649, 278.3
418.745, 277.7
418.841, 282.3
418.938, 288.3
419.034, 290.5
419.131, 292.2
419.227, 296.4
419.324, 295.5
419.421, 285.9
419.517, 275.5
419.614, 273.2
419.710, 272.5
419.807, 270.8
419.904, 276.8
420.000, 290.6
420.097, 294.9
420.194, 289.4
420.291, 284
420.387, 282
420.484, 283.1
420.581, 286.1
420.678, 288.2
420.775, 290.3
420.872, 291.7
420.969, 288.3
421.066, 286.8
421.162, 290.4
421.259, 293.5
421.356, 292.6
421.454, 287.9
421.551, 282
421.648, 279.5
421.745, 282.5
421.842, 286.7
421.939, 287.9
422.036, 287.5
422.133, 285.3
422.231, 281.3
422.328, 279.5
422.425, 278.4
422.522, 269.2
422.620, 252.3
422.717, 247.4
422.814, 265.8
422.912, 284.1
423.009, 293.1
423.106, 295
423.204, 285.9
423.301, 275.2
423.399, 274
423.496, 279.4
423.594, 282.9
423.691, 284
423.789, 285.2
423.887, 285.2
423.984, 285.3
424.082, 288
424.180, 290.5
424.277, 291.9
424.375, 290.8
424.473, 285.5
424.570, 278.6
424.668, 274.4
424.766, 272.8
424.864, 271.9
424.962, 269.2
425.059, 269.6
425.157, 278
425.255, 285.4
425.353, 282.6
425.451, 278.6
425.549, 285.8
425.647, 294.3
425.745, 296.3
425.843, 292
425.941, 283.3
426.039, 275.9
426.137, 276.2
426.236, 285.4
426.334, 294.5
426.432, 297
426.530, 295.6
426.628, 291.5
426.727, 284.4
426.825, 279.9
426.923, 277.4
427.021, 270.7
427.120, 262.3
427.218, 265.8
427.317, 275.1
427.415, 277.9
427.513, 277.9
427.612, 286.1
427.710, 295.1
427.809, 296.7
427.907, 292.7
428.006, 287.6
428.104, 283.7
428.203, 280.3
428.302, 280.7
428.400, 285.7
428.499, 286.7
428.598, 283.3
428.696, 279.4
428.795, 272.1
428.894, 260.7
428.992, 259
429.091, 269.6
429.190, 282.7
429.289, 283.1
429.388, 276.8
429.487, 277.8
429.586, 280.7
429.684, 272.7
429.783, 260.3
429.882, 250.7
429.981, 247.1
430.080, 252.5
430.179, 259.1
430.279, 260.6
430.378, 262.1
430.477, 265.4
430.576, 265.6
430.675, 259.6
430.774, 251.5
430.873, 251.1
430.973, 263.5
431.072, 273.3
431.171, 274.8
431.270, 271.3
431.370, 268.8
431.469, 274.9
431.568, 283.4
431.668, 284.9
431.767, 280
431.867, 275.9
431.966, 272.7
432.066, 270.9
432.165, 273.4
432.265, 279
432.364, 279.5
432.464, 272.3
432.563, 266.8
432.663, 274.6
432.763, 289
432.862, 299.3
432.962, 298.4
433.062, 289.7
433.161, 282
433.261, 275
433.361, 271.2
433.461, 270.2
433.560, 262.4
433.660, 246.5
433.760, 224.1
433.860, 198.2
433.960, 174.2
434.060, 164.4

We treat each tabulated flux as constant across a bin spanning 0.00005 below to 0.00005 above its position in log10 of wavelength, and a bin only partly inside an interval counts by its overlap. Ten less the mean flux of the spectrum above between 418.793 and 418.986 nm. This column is -275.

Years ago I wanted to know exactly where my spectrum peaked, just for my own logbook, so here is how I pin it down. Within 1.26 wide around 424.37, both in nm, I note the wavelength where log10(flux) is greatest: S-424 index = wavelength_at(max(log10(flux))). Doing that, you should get 424.277 nm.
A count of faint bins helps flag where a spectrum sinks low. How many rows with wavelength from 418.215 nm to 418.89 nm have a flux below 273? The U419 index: 0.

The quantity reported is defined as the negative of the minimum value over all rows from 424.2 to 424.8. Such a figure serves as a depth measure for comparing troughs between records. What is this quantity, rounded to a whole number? -273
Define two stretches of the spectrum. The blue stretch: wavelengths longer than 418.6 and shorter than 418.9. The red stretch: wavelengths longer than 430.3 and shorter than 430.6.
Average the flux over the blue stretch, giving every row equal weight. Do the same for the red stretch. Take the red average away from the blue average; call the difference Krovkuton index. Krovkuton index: 15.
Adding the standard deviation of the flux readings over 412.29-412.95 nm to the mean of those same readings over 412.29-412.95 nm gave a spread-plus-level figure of 289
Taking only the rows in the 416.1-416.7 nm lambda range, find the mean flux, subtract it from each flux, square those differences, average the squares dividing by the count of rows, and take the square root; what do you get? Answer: 1.9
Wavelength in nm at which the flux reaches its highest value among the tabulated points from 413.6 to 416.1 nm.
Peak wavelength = 413.856 nm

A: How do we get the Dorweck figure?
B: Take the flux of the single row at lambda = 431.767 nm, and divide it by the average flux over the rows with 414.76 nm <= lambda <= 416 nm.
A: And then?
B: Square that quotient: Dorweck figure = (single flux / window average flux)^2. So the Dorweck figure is 0.958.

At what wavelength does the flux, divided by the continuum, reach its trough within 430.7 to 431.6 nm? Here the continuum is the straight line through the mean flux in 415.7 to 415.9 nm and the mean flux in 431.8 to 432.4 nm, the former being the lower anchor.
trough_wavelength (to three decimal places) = 430.873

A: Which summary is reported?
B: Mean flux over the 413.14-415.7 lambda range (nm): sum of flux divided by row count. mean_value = 284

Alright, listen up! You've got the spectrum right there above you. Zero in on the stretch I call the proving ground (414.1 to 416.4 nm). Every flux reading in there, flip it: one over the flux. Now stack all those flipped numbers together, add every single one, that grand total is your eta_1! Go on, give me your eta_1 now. 0.0841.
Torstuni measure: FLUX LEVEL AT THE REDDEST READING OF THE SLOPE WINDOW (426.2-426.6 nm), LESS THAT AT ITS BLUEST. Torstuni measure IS 10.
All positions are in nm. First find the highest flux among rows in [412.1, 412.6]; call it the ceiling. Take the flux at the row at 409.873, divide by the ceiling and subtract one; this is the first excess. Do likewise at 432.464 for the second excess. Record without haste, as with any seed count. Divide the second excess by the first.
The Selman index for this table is 0.3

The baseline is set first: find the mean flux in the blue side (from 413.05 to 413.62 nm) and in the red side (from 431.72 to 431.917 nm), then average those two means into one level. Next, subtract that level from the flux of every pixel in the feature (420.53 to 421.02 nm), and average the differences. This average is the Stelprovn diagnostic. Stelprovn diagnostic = 12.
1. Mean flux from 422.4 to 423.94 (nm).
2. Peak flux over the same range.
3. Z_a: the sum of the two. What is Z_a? 572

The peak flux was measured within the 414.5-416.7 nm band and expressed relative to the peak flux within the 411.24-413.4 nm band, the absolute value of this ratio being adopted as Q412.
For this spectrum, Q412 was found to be 1.02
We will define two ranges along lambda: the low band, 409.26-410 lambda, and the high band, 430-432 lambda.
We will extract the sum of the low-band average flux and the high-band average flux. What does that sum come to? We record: 523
